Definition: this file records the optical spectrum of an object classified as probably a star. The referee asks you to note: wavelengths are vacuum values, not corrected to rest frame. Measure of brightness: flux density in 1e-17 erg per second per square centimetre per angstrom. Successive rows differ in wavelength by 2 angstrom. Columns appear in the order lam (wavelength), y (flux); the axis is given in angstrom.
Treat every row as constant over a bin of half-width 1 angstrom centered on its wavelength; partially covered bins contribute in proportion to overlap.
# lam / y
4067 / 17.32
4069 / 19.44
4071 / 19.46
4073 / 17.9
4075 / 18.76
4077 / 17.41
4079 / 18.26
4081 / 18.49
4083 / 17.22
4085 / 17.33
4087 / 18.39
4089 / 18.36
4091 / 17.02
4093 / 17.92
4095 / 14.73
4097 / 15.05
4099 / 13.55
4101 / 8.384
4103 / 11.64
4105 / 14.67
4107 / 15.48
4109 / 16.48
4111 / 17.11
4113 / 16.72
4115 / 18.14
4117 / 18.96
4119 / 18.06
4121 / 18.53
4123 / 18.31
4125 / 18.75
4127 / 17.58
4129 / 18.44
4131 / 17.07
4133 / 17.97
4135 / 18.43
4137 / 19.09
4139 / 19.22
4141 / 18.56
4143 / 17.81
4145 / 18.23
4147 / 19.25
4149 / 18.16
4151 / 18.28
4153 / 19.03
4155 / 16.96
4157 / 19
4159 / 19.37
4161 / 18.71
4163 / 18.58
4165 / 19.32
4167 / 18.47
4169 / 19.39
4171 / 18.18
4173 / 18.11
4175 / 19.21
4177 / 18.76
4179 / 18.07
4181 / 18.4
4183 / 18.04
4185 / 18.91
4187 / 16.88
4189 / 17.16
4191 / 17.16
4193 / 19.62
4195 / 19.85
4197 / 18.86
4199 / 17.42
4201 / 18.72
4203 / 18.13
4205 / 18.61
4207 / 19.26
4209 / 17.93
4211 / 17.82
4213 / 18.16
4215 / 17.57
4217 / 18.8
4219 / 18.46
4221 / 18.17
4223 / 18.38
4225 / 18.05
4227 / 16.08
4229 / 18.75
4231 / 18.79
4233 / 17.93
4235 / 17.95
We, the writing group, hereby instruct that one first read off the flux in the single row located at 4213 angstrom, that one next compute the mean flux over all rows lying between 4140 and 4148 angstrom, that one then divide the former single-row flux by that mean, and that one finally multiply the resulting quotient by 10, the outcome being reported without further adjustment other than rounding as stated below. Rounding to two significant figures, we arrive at 9.8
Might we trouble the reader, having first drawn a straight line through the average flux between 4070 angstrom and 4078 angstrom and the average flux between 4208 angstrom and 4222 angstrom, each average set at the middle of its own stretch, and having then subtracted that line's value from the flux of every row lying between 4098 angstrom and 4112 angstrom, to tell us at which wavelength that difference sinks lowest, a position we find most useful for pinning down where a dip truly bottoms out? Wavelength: 4101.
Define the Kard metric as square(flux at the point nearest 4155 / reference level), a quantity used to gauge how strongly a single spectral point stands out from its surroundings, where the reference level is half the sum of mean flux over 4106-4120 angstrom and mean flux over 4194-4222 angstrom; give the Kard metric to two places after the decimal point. 0.90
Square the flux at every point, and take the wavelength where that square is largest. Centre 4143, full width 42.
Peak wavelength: 4159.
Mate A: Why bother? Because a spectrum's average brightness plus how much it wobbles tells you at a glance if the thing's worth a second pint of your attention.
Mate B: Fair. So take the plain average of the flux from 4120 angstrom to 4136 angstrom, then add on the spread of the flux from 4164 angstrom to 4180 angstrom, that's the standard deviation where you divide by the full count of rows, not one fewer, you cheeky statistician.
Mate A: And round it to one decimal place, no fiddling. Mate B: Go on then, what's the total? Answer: 18.7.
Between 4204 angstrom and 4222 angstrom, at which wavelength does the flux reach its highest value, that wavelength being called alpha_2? 4207 angstrom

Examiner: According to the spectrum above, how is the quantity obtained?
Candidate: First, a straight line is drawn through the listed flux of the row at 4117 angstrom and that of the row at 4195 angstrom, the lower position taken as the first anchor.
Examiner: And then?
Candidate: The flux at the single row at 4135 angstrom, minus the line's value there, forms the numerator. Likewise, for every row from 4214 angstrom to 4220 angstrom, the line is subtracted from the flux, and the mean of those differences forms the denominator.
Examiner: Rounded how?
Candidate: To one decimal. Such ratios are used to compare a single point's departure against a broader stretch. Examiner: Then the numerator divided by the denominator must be 0.4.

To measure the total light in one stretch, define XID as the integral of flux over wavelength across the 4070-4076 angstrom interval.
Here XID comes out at 112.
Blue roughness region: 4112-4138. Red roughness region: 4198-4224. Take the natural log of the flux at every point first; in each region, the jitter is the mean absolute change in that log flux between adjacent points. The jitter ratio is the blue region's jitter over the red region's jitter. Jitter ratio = 1.3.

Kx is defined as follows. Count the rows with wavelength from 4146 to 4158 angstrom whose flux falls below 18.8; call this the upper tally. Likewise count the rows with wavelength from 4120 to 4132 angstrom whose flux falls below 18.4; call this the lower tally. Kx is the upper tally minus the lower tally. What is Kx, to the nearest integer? 0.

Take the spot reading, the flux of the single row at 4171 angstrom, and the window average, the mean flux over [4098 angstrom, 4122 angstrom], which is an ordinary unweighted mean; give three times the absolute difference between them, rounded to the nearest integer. 8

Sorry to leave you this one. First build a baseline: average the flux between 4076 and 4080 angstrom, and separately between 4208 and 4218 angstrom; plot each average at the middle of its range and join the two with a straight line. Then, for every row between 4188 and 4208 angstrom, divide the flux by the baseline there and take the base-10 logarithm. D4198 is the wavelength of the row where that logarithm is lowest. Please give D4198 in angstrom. 4191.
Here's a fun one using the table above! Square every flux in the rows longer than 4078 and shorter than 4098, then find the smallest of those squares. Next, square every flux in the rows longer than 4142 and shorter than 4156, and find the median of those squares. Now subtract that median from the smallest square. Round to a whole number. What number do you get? -115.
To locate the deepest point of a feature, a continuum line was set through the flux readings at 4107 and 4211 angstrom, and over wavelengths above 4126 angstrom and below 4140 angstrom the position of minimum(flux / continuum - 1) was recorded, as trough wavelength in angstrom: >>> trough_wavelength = 4131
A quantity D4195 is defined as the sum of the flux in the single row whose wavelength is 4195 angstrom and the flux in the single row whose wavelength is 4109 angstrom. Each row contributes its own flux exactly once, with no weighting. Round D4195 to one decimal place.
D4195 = 36.3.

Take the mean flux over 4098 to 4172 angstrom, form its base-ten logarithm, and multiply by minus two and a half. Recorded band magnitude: -3.11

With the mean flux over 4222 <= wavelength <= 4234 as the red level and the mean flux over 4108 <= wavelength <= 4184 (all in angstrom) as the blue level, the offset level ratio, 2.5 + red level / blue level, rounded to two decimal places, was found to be 3.48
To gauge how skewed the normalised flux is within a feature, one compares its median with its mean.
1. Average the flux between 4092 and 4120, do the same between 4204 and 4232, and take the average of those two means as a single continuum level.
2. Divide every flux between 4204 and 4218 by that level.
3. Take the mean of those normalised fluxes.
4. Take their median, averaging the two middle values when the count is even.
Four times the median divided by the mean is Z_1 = 3.97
